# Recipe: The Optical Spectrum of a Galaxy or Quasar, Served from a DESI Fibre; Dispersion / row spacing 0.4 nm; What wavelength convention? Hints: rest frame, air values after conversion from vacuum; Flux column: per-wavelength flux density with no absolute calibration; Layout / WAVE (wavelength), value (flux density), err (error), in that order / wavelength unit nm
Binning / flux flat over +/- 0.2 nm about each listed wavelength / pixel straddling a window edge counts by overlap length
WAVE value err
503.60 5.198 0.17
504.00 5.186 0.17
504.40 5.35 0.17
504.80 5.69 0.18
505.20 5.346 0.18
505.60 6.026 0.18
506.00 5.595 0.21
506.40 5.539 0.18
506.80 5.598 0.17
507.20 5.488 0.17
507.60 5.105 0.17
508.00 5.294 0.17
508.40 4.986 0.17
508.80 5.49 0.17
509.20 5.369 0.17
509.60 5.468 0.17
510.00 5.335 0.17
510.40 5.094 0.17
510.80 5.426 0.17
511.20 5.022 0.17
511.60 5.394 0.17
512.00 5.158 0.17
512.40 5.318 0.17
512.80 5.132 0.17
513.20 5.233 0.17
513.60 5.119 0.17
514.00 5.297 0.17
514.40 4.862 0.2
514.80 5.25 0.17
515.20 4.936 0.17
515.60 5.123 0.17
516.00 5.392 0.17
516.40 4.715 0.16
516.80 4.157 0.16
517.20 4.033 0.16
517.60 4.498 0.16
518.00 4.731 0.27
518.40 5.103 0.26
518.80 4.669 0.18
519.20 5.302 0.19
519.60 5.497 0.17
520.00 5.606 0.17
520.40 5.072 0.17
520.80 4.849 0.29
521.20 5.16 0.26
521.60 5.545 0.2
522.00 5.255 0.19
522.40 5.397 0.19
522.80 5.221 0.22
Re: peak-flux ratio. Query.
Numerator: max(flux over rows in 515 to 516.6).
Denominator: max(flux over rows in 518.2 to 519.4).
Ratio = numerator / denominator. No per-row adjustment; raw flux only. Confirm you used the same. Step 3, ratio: 1.02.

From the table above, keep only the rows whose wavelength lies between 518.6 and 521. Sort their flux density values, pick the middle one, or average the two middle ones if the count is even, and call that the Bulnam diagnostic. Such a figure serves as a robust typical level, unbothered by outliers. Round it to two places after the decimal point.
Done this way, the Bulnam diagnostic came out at 5.19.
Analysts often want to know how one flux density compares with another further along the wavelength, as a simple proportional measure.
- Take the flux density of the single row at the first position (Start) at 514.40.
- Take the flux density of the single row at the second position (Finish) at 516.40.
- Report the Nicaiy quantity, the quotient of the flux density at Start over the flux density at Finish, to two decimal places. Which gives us 1.03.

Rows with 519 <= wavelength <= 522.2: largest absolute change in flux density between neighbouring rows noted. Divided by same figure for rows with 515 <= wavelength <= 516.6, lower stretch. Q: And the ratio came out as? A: 0.79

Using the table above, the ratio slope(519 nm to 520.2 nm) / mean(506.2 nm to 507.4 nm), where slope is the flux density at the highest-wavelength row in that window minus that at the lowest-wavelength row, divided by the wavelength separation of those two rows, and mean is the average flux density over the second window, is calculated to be 0.069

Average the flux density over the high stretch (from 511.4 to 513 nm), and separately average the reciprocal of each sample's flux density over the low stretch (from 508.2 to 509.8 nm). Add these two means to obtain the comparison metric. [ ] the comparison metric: 5.4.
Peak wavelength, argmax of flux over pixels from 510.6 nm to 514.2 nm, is 510.80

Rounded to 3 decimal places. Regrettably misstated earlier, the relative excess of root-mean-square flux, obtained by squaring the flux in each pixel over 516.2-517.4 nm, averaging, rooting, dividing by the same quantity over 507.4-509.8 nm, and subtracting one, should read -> -0.185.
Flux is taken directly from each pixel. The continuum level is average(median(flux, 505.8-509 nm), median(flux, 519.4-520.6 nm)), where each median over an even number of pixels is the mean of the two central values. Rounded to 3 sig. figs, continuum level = 5.49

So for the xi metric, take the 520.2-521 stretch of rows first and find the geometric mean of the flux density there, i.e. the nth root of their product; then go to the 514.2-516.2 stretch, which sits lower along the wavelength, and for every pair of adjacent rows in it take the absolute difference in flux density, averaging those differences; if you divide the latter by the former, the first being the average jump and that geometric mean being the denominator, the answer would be 0.058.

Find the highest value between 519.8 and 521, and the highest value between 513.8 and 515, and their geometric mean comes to 5.45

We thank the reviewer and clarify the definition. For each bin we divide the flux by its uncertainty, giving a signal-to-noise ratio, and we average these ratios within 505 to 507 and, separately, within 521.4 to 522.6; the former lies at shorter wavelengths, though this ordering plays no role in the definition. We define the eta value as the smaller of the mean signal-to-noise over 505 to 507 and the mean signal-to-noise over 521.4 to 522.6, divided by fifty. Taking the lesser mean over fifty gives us 0.56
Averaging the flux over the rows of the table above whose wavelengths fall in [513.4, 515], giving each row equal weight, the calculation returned 5.13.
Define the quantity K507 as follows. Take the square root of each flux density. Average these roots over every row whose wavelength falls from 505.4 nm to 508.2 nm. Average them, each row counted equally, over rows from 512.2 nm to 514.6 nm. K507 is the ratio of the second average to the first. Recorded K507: 0.97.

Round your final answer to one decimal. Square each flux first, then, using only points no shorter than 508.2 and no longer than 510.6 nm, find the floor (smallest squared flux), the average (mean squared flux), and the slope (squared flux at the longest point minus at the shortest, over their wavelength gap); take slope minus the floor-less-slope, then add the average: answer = 4.3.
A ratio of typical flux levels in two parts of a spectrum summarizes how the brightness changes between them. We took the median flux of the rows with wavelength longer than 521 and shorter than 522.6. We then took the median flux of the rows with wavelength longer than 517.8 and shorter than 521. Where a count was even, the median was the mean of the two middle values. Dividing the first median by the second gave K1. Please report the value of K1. 1.05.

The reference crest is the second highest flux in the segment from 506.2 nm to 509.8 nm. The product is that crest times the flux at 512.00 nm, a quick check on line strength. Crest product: 28.6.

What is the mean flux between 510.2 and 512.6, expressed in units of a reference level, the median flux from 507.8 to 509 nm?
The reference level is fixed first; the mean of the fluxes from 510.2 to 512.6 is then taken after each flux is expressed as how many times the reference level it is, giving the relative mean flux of 0.99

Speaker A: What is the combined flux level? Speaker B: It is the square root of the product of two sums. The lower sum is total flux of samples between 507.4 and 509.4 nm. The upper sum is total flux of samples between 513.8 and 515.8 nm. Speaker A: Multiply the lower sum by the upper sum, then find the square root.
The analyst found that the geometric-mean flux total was 25.85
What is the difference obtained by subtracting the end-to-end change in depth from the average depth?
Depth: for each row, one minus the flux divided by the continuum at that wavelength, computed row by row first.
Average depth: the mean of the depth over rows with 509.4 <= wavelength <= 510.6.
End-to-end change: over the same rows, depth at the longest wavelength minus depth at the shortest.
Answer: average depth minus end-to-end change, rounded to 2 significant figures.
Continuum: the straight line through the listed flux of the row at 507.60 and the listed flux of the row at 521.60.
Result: -0.10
